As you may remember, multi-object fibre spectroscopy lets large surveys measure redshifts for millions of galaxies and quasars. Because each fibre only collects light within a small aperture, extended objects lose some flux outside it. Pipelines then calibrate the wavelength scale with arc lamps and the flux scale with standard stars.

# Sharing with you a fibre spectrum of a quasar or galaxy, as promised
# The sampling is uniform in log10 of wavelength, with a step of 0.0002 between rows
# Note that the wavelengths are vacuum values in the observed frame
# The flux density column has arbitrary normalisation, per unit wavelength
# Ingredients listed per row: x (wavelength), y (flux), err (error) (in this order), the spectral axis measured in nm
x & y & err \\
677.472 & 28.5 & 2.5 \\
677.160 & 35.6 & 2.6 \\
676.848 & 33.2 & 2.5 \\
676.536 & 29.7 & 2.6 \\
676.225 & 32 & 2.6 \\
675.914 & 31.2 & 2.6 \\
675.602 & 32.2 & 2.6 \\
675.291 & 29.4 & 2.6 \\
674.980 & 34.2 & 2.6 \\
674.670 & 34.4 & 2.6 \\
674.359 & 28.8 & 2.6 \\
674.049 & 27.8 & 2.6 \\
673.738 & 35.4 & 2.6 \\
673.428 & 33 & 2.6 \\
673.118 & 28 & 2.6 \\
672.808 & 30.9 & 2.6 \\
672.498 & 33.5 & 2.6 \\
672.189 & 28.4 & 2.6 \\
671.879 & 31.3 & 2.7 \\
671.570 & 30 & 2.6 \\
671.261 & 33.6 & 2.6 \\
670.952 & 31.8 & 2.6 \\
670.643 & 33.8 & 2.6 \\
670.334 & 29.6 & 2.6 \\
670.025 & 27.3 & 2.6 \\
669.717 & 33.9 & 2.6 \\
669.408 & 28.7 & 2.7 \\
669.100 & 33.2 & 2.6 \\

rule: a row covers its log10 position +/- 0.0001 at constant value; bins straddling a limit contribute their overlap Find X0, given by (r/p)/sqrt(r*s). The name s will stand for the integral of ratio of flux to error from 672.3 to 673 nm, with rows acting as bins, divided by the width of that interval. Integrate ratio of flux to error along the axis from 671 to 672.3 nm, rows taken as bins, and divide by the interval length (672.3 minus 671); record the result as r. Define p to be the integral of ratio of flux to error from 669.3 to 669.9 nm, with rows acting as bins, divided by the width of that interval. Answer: 0.0829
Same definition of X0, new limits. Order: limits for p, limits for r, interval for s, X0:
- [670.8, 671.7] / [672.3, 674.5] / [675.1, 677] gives 0.0809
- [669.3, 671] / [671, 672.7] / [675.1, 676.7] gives 0.0850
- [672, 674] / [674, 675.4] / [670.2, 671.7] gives 0.0823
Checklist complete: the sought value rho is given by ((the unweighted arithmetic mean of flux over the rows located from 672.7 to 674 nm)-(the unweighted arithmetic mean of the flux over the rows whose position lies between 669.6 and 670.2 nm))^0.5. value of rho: 1.11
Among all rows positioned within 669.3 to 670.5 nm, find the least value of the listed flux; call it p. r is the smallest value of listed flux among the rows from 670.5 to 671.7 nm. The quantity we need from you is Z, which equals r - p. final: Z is 3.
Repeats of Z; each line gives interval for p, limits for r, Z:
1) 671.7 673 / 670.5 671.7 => 2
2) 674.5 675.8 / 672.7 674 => -1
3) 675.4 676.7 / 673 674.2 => -2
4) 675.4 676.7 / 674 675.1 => -2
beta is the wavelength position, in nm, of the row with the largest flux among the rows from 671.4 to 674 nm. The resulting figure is 673.738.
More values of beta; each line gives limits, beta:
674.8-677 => 674.980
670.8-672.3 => 671.261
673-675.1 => 673.738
